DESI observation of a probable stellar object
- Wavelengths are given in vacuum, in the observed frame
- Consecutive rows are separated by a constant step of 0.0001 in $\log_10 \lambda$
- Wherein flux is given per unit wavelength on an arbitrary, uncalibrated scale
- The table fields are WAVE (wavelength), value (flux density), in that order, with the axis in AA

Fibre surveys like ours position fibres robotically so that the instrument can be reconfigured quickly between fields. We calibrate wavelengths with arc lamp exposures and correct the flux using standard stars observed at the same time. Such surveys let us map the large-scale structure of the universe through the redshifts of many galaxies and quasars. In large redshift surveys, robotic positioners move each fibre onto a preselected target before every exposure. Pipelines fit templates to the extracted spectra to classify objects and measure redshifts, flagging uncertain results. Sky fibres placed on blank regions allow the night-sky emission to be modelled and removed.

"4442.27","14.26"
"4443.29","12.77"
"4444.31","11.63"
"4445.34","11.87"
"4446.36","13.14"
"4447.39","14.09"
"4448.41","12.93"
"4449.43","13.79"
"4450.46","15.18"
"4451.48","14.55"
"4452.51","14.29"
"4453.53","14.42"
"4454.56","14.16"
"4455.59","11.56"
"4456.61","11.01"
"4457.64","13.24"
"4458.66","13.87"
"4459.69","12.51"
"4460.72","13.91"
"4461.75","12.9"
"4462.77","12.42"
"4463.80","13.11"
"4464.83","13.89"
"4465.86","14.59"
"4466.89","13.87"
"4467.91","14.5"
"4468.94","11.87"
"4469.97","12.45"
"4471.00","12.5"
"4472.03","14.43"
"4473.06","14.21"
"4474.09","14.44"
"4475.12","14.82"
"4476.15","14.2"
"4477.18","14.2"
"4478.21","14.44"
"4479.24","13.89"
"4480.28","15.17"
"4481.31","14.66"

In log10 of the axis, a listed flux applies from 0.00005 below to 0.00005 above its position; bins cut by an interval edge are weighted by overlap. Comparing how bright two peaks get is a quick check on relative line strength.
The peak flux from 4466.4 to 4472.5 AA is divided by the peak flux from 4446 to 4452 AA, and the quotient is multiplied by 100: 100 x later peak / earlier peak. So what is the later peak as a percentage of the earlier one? 96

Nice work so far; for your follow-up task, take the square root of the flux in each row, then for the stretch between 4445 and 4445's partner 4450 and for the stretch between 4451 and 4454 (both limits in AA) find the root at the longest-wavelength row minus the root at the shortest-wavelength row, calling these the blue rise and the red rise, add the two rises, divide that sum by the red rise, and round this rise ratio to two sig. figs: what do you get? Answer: -15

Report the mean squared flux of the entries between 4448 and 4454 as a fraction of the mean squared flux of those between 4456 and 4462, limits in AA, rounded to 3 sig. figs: 1.21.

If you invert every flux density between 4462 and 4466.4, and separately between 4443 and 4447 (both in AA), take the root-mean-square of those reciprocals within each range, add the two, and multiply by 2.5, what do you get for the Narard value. 0.389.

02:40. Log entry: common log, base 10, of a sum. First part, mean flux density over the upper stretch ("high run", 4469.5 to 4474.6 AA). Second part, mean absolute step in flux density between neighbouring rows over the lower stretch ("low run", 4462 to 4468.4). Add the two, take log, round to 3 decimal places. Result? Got 1.156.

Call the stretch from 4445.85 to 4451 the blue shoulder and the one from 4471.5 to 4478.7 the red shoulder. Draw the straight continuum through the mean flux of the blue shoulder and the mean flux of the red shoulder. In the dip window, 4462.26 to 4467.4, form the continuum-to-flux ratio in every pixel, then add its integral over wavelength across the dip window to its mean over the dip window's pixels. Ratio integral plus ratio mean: 6.43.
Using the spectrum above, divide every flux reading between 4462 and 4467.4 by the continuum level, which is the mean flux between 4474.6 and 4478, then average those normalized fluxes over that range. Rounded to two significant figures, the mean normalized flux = 0.94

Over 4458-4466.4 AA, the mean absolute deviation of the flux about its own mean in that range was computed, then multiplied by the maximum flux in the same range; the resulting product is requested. 10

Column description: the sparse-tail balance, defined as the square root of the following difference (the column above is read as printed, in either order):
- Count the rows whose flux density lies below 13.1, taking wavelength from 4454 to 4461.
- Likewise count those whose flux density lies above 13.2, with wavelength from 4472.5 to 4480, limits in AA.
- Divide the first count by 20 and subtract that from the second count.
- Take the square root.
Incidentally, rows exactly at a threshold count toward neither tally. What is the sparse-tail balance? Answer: 2.6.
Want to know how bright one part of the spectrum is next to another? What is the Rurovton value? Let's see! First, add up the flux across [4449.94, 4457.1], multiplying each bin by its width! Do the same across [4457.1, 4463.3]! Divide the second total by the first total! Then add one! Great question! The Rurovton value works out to 1.8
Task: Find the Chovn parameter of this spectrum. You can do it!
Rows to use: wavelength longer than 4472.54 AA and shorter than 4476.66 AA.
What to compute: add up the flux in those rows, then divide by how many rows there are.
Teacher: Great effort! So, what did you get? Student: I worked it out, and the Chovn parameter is 14.4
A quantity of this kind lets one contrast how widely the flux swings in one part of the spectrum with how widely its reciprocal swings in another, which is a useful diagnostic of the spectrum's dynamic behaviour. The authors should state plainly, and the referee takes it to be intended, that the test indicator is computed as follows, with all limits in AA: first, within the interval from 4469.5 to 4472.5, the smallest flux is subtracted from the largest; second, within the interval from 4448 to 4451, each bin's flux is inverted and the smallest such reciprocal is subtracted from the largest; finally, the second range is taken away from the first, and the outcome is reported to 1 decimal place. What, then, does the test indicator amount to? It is 2.0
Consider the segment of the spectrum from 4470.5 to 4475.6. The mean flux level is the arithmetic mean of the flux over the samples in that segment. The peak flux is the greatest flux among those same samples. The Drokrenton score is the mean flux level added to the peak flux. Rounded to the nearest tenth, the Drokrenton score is 28.9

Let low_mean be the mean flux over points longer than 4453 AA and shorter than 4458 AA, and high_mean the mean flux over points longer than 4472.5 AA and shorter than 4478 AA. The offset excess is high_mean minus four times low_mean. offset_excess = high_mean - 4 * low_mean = -37.1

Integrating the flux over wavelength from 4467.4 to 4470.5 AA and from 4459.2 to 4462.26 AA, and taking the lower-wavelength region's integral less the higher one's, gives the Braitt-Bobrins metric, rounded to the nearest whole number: 0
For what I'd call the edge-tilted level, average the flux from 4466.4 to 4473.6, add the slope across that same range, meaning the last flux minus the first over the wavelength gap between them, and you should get 13.5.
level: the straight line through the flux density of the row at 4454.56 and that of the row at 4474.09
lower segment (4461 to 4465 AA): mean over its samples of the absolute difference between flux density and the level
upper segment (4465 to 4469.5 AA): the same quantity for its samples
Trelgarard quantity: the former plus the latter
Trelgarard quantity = 2.05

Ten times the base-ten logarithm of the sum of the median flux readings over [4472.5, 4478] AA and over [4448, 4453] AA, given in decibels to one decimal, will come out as 14.5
